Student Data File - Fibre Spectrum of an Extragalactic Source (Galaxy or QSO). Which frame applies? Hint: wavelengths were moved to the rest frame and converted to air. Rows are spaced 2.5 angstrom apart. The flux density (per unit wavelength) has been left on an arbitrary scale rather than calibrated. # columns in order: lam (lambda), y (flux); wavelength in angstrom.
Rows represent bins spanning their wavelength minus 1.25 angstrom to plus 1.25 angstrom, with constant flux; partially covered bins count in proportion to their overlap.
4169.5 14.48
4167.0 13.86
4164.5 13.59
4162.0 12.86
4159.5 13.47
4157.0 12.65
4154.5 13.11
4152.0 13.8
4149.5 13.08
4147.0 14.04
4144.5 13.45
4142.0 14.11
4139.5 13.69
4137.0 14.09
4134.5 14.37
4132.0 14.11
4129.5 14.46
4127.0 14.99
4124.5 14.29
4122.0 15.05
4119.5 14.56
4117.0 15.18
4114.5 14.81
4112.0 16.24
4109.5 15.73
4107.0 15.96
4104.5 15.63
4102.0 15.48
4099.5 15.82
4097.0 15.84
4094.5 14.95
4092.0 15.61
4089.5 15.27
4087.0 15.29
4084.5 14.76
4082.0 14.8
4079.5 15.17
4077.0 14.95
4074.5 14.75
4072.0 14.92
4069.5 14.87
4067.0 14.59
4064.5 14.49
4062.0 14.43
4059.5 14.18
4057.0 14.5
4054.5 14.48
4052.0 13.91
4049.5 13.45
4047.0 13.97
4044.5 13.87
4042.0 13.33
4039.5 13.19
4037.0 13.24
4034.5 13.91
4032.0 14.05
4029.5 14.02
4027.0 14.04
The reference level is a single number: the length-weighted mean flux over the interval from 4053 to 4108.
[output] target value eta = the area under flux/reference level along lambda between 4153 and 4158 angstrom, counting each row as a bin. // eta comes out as 4.31 angstrom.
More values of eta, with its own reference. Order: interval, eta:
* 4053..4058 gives 4.81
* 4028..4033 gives 4.67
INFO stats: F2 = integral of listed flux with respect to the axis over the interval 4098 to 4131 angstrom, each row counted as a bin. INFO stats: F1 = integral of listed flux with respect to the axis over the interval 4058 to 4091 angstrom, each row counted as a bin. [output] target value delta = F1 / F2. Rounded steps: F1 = 489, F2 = 503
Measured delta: 0.97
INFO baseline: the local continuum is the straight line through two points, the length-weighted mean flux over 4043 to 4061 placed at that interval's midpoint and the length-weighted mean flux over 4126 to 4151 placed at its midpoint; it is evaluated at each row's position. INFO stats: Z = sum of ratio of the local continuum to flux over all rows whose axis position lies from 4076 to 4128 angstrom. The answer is 19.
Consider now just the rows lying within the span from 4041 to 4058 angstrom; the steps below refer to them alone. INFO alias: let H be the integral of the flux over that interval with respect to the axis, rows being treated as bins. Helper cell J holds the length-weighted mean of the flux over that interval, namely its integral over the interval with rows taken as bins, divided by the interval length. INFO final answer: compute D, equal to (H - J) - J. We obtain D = 209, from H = 237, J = 13.9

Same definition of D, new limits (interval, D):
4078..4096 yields 242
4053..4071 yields 232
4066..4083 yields 223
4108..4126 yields 242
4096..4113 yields 237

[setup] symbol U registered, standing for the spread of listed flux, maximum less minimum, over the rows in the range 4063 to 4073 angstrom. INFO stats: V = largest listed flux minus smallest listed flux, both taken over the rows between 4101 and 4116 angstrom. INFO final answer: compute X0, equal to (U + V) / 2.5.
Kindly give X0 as 0.74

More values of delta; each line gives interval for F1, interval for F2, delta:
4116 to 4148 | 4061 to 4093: 0.96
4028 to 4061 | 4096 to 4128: 0.93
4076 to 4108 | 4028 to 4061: 1.07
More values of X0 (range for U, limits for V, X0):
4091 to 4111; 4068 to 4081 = 0.57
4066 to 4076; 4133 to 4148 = 0.50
